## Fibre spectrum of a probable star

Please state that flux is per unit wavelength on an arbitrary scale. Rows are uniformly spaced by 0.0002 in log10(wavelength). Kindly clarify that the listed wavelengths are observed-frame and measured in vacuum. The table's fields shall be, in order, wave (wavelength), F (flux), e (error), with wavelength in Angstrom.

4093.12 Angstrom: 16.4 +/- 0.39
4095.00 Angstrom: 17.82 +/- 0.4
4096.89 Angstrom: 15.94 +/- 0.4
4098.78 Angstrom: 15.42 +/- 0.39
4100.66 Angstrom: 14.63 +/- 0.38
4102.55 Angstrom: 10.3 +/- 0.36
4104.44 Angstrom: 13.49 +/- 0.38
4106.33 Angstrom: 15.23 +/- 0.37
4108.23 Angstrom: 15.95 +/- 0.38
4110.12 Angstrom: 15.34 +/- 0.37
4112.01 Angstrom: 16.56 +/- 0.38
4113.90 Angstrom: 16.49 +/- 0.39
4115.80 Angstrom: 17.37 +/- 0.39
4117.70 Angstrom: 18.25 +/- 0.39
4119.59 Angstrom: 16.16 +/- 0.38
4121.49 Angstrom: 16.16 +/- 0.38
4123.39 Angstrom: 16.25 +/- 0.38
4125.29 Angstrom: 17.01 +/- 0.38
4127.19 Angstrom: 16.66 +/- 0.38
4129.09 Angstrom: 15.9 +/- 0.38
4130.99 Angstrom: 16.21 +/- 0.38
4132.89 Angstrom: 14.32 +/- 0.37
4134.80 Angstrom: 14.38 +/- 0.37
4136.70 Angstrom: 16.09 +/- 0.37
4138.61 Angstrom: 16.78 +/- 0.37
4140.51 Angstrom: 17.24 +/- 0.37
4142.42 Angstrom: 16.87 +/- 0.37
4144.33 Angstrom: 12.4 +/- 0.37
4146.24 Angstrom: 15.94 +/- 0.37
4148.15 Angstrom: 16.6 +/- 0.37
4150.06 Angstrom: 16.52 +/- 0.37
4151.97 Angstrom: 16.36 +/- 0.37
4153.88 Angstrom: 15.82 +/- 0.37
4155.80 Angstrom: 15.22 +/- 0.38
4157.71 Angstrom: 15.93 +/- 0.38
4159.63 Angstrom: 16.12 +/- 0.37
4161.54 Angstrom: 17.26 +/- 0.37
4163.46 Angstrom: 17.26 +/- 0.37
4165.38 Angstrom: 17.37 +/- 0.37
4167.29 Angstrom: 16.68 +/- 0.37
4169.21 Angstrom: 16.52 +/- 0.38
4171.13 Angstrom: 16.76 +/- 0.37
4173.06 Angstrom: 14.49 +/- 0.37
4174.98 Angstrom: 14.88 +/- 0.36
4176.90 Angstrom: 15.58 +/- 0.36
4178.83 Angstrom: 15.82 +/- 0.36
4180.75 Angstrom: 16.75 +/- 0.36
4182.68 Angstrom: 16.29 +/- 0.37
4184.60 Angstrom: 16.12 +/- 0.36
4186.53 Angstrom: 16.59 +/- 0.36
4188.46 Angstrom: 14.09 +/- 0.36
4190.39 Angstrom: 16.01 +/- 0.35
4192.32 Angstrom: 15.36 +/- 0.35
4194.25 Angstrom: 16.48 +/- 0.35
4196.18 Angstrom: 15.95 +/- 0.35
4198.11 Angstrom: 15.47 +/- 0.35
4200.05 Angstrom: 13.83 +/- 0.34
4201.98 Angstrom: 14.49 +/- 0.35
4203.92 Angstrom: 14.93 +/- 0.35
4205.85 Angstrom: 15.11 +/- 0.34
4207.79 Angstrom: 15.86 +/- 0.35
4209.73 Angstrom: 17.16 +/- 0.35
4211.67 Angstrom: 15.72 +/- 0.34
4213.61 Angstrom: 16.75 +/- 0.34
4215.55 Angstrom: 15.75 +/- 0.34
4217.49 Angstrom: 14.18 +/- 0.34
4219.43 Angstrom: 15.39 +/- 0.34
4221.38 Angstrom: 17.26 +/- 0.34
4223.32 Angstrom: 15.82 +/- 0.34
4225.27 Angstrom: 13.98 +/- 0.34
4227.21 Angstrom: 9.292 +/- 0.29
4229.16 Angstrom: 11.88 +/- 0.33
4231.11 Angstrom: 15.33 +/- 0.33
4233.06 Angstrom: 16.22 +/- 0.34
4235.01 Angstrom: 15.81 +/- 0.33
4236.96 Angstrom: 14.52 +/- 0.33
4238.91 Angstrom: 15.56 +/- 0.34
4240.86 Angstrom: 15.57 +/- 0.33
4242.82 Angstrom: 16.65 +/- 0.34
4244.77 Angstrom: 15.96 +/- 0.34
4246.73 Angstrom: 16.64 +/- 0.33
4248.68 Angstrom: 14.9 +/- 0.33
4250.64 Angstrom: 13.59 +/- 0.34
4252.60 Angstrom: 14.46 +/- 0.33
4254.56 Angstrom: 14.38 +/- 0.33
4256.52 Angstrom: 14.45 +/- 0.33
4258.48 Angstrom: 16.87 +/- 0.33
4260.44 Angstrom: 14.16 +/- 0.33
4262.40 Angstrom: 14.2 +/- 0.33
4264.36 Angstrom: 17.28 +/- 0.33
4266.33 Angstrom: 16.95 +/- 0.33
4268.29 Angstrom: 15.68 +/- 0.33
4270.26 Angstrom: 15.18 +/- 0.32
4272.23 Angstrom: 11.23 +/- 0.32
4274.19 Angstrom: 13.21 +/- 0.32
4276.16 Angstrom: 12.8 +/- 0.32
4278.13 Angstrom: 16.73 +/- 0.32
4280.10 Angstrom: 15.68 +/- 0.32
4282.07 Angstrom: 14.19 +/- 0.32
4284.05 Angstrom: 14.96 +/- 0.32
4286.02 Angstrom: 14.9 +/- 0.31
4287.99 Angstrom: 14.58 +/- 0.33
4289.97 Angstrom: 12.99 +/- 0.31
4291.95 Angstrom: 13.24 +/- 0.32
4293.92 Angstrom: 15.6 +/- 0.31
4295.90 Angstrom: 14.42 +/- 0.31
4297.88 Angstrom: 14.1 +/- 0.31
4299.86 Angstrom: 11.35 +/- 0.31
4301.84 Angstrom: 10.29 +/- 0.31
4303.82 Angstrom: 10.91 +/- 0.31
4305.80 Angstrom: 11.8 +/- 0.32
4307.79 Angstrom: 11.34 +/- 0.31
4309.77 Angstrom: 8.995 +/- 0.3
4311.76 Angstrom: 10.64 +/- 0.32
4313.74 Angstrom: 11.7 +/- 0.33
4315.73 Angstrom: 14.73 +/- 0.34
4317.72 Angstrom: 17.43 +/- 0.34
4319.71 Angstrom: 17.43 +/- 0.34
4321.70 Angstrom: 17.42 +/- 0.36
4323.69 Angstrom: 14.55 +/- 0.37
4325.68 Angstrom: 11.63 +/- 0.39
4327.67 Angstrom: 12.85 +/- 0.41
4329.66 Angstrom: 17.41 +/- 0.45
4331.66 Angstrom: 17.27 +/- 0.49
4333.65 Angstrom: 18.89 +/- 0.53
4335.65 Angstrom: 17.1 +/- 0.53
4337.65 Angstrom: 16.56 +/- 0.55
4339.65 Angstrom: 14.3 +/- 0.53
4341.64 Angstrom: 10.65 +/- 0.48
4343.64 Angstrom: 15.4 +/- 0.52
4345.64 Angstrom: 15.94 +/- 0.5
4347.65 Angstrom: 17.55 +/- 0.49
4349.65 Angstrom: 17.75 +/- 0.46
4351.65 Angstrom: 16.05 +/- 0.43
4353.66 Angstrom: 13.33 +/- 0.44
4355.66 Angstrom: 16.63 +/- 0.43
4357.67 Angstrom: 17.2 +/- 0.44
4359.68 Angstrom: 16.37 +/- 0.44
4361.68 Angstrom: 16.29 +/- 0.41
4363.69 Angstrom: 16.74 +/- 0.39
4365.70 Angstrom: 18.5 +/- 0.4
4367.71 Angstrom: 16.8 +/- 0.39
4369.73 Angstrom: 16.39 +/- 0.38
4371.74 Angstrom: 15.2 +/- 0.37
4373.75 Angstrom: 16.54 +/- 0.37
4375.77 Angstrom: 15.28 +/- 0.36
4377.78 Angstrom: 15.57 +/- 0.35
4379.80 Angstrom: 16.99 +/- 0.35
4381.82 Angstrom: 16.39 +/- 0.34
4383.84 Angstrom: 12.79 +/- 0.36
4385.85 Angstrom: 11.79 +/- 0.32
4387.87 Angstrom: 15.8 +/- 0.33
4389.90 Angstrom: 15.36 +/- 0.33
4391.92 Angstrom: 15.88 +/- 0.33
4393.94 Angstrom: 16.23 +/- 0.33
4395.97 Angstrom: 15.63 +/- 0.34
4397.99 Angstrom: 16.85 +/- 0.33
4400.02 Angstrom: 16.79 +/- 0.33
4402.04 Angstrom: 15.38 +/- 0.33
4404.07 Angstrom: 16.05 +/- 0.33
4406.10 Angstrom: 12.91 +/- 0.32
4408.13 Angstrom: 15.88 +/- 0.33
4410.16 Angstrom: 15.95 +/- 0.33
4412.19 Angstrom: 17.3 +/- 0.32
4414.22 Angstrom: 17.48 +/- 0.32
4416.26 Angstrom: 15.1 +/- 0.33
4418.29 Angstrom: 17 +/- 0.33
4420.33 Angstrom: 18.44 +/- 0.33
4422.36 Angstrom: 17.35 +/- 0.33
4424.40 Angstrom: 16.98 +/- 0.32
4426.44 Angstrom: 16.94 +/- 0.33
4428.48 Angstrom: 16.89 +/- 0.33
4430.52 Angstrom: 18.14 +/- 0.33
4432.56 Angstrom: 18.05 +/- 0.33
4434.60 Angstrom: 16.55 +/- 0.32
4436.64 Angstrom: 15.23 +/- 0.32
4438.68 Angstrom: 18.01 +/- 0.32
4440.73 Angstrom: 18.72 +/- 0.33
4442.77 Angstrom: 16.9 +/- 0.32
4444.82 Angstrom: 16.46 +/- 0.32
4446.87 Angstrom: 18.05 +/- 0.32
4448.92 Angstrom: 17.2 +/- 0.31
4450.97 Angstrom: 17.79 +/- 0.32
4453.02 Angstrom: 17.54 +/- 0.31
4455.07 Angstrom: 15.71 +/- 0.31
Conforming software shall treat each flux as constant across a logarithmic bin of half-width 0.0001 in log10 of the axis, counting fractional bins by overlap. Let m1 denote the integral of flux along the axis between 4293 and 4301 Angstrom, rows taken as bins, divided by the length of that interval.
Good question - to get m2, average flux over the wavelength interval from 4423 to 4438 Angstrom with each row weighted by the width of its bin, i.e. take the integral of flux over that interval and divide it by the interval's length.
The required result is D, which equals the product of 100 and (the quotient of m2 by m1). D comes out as 123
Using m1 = 13.8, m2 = 17.0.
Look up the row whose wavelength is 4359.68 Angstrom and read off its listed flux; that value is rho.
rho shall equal 16.37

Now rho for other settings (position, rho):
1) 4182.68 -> 16.29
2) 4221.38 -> 17.26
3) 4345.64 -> 15.94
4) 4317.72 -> 17.43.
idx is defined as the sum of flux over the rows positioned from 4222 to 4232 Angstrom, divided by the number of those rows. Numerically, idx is 13.3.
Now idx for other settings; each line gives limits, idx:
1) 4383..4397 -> 14.8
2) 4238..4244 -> 15.9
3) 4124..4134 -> 16.0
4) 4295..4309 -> 12.0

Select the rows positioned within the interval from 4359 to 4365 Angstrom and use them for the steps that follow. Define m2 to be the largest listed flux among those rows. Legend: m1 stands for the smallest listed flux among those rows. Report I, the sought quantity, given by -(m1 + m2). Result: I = -33.0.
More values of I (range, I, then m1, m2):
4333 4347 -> -29.5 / 10.65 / 18.89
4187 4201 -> -30.3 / 13.83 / 16.48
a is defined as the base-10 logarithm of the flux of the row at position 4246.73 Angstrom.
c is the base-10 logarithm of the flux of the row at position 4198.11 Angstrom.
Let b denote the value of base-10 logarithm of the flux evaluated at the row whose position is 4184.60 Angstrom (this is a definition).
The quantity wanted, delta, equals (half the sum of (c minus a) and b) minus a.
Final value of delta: -0.63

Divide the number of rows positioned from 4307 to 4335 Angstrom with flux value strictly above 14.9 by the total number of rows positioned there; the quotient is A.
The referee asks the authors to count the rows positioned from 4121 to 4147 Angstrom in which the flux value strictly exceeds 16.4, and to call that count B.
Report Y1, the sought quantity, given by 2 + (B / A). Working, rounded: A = 0.4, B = 5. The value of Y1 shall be 14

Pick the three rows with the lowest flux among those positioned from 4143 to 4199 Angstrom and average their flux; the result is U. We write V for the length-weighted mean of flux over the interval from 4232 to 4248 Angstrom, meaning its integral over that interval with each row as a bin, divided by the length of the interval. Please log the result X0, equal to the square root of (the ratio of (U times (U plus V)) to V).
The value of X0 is 5.04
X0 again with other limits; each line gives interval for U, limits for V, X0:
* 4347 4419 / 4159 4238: 4.75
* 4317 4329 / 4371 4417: 4.88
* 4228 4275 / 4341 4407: 4.63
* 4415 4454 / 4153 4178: 5.54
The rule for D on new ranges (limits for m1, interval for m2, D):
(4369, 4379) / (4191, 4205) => 96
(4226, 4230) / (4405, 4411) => 138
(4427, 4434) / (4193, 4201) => 88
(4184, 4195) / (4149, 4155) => 103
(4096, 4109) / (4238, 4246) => 111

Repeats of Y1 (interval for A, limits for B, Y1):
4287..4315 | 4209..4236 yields 44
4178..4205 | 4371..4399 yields 6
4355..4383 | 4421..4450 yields 15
